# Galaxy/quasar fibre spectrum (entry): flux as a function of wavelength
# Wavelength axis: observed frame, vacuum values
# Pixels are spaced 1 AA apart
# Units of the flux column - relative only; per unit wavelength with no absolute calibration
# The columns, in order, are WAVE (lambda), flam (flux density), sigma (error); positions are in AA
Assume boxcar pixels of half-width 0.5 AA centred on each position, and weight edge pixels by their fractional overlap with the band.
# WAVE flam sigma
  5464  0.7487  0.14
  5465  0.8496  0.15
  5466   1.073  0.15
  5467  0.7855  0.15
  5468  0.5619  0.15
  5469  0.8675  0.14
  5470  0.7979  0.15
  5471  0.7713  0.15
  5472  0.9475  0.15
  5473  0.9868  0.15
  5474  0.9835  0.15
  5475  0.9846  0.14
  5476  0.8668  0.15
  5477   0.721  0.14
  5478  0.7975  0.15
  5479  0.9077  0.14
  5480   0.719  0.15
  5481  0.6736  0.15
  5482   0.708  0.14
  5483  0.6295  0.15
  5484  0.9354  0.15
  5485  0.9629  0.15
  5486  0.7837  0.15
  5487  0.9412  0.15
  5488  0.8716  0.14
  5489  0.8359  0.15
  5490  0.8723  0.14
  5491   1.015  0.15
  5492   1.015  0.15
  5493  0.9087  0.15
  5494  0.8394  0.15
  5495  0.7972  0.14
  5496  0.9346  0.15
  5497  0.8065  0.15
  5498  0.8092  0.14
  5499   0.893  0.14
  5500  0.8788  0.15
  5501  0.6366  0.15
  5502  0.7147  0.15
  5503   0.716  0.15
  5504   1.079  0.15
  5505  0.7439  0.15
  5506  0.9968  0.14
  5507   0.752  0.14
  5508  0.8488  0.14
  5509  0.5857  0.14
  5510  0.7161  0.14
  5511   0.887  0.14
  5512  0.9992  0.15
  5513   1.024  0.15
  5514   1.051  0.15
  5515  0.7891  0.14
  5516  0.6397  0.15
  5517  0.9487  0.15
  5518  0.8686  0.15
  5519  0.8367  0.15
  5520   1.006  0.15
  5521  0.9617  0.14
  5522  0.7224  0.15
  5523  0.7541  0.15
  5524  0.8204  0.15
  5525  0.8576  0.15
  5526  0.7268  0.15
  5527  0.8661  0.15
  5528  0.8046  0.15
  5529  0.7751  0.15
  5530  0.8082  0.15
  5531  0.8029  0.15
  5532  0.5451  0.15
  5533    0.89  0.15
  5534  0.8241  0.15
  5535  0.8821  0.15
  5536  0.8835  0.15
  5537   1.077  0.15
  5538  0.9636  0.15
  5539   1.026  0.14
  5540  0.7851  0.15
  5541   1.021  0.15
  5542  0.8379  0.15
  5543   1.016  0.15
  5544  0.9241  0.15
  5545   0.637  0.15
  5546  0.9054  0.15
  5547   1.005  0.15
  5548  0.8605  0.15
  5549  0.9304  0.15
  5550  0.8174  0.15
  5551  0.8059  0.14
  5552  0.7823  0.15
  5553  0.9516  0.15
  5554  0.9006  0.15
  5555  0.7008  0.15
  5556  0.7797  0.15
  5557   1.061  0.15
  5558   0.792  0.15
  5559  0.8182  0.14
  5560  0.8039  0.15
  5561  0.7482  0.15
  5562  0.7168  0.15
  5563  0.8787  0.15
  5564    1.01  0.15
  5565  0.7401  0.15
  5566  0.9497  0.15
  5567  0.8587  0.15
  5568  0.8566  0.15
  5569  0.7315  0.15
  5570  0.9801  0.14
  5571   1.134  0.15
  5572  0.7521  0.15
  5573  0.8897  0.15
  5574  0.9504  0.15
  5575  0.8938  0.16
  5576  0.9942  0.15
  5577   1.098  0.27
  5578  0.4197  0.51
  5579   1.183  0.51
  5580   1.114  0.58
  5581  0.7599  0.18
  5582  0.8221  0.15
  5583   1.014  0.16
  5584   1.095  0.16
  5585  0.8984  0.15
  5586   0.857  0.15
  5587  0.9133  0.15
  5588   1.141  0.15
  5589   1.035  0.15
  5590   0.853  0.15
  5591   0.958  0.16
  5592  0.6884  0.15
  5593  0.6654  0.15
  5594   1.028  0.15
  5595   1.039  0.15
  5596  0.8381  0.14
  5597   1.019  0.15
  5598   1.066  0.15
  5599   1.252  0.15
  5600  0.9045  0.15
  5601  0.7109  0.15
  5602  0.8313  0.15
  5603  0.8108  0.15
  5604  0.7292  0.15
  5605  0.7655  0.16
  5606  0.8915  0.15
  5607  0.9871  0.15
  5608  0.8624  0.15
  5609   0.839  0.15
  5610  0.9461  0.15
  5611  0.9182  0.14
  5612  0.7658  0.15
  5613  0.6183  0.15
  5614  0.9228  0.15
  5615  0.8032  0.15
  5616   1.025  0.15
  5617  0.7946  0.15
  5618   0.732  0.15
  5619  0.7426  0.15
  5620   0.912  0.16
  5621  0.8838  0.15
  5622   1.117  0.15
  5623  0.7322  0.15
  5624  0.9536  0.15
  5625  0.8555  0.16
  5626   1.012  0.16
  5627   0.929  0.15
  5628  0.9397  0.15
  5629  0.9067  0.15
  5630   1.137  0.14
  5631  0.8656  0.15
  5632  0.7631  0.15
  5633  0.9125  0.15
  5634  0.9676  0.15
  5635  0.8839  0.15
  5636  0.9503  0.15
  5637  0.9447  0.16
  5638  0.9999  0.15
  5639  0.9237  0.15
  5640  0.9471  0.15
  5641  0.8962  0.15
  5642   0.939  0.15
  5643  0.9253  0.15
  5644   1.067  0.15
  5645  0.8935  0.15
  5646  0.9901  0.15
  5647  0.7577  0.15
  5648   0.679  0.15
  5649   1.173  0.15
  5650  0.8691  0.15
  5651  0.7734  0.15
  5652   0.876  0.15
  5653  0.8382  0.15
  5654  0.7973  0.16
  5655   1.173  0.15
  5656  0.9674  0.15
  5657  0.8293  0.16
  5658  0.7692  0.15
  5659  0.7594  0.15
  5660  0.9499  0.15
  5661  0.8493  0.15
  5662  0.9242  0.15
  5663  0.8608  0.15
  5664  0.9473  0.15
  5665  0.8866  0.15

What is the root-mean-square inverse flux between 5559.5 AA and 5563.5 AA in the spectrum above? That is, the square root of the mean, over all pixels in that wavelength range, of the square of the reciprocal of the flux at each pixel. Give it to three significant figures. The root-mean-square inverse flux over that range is 1.28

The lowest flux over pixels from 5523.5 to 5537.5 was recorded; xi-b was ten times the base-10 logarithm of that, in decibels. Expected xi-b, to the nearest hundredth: -2.64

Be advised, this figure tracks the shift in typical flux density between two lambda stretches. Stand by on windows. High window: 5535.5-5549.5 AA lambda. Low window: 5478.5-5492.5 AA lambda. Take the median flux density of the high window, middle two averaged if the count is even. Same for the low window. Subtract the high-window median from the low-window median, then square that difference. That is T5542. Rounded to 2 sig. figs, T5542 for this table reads 0.0031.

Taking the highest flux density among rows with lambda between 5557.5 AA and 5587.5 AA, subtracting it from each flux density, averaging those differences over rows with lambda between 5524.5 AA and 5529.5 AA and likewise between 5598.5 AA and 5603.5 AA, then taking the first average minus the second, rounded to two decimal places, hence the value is -0.10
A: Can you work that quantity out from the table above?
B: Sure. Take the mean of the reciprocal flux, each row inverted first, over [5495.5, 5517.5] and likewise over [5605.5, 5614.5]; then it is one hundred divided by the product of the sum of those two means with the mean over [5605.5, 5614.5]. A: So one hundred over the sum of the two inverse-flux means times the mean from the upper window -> 35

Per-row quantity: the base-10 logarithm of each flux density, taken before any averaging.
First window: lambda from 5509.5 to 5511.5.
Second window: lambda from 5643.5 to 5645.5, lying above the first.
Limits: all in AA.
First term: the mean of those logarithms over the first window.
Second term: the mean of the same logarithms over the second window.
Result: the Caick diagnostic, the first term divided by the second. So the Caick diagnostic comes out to 9.5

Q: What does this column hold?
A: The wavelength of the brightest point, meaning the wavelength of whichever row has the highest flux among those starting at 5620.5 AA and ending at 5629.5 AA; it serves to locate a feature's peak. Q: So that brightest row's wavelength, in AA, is 5622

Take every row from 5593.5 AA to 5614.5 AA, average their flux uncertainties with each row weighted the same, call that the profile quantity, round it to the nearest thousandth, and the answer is 0.150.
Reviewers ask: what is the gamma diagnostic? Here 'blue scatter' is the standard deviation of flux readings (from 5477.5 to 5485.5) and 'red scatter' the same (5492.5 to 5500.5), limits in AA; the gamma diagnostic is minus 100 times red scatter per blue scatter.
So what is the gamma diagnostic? -41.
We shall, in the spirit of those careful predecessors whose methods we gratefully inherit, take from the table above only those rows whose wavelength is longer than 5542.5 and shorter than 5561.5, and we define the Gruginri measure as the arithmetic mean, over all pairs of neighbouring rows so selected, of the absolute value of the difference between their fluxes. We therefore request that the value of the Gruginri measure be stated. 0.13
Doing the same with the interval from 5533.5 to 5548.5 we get 0.15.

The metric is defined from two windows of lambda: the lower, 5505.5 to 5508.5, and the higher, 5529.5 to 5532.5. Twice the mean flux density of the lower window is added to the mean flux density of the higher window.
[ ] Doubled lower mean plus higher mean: 2.45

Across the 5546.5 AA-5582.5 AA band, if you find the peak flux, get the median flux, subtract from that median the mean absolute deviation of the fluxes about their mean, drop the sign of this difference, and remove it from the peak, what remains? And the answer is 0.44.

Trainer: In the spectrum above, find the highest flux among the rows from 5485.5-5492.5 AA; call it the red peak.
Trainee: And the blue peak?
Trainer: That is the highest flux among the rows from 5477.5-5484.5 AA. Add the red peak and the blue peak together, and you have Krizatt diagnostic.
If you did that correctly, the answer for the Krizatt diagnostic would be 1.95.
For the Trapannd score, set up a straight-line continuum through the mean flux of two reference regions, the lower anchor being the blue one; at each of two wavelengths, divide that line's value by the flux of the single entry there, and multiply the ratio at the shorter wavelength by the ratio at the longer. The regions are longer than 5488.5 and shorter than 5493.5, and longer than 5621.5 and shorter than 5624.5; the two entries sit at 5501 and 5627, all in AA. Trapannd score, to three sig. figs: 1.47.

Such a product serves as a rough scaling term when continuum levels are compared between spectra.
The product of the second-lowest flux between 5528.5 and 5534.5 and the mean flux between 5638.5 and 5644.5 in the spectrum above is 0.736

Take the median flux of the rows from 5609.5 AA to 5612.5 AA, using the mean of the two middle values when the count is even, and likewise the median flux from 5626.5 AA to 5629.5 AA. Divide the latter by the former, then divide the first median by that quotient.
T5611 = 0.9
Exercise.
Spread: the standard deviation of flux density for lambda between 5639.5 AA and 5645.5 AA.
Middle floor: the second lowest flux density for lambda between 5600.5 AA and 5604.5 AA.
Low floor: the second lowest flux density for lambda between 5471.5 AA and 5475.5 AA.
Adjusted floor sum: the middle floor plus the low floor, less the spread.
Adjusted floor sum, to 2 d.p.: 1.65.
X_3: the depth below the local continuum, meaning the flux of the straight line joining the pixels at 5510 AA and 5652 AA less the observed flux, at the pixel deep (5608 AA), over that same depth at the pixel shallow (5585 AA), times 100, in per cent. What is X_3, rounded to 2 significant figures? 37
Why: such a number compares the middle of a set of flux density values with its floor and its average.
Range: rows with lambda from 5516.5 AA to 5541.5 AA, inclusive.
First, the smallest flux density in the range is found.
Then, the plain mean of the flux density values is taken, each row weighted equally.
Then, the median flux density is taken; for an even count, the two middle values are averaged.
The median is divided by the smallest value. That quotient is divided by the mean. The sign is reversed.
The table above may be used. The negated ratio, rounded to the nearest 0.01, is -1.83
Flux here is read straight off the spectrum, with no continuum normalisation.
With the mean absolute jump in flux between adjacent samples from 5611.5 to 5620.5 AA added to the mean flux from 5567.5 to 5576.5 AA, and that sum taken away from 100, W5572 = 98.9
